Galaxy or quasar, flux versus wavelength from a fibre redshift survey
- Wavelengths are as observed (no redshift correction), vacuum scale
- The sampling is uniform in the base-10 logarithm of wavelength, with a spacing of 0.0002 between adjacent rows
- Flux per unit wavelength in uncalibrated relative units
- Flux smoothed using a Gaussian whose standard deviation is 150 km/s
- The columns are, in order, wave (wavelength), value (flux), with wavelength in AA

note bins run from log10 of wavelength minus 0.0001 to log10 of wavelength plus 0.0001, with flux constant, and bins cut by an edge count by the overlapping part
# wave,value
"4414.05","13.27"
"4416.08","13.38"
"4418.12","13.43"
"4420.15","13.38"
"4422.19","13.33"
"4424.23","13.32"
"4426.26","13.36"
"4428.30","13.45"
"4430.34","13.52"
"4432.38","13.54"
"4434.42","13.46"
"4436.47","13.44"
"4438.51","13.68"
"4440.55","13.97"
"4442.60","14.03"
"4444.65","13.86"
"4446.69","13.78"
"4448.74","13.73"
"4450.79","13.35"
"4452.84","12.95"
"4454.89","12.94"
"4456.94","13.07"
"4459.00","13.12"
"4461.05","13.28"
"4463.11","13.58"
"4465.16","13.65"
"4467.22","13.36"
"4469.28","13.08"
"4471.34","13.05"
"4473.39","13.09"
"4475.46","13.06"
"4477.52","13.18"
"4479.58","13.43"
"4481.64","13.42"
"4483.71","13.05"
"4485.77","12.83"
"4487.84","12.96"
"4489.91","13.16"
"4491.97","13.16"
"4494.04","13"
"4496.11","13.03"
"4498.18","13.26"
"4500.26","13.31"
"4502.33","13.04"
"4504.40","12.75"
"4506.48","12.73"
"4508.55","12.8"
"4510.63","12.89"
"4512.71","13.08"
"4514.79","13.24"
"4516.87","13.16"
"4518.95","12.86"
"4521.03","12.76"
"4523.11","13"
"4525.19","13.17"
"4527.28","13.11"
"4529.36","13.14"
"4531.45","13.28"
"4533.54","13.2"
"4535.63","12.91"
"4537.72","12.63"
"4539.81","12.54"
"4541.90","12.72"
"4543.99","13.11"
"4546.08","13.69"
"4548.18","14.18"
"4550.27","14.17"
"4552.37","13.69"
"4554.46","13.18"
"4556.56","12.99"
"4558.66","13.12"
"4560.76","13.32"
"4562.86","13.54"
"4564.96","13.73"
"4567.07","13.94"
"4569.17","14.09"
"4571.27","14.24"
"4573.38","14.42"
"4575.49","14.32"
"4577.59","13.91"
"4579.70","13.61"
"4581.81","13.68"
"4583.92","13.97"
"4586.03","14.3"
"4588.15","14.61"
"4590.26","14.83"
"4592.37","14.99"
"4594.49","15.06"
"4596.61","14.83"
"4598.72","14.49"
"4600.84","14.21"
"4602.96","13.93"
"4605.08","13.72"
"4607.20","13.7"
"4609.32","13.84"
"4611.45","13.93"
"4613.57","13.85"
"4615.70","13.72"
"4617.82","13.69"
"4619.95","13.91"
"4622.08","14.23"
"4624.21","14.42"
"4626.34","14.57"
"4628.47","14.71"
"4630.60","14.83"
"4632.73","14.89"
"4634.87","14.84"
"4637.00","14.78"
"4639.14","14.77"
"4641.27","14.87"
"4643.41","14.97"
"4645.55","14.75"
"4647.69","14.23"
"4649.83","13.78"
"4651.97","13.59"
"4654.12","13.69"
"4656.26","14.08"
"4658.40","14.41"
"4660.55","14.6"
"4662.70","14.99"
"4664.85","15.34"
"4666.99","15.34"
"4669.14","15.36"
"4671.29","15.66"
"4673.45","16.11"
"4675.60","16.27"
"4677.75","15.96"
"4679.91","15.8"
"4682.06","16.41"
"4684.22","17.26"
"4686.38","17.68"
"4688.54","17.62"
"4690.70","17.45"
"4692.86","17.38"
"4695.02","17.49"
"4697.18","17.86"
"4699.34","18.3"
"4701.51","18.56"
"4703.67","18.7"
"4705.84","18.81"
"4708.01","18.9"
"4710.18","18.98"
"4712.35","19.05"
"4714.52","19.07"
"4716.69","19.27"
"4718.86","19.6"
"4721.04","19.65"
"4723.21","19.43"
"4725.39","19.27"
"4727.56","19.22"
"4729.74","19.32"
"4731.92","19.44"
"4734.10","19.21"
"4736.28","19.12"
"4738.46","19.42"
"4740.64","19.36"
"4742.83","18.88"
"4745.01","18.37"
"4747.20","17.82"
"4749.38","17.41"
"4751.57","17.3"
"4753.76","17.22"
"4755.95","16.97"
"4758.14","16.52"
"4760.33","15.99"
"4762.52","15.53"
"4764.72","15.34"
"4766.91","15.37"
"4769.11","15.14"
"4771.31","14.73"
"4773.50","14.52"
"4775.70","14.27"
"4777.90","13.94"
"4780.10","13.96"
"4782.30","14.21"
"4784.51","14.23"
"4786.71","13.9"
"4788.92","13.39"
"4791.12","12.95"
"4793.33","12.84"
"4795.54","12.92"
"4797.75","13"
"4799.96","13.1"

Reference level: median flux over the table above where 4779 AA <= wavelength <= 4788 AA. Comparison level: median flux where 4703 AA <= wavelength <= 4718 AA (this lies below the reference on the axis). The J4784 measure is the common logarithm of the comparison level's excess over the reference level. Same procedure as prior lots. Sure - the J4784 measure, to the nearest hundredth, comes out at 0.69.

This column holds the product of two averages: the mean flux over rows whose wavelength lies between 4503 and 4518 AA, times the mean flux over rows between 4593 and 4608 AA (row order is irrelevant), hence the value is 185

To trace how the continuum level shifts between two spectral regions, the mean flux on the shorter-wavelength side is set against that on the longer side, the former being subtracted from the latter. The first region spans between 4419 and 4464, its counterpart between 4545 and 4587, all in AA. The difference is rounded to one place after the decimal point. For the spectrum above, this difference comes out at 0.3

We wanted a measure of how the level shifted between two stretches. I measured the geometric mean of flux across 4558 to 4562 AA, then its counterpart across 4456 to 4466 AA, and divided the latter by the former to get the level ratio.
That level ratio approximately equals 1.01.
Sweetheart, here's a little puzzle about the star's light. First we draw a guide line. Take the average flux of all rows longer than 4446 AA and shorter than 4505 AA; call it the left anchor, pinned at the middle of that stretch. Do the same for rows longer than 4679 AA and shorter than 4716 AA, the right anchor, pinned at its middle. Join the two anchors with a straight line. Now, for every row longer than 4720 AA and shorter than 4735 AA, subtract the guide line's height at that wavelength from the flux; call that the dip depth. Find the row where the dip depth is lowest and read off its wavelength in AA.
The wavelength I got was 4734.10 AA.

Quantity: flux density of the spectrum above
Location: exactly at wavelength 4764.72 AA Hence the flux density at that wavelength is 15.34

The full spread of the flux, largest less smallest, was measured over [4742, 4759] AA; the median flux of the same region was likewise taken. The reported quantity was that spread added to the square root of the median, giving 6.53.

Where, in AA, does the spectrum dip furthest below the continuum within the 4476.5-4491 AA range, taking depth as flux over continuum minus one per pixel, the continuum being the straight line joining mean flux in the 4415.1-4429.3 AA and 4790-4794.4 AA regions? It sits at 4485.77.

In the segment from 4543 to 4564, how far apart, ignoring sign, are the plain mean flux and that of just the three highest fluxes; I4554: 0.51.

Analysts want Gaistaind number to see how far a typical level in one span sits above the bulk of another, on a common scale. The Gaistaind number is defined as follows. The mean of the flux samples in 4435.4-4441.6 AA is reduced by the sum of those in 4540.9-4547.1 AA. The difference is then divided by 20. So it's -1.29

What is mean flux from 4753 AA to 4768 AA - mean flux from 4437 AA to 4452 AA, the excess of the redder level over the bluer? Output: 2.4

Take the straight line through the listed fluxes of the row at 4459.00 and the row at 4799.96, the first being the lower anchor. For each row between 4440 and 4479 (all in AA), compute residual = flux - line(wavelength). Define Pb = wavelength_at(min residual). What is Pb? 4454.89 AA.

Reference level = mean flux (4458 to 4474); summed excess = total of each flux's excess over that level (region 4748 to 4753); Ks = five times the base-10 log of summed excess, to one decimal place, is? 4.6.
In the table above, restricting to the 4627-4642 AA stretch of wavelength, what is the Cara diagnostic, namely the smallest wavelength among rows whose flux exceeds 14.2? 4628.47 AA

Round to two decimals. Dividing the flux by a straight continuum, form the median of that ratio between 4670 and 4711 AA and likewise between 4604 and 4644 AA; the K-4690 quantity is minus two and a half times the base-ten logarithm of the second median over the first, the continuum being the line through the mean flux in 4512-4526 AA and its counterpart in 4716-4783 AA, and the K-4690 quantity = 0.12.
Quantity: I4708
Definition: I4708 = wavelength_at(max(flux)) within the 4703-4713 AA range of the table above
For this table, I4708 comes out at 4712.35 AA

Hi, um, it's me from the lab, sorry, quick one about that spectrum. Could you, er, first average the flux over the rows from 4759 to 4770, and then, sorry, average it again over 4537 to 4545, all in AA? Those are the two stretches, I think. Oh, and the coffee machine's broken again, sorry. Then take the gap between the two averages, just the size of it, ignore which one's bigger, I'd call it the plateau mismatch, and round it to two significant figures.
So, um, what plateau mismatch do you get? 2.7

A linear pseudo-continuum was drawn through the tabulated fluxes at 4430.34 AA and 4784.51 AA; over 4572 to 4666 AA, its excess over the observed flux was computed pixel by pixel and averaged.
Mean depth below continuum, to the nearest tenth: -0.4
